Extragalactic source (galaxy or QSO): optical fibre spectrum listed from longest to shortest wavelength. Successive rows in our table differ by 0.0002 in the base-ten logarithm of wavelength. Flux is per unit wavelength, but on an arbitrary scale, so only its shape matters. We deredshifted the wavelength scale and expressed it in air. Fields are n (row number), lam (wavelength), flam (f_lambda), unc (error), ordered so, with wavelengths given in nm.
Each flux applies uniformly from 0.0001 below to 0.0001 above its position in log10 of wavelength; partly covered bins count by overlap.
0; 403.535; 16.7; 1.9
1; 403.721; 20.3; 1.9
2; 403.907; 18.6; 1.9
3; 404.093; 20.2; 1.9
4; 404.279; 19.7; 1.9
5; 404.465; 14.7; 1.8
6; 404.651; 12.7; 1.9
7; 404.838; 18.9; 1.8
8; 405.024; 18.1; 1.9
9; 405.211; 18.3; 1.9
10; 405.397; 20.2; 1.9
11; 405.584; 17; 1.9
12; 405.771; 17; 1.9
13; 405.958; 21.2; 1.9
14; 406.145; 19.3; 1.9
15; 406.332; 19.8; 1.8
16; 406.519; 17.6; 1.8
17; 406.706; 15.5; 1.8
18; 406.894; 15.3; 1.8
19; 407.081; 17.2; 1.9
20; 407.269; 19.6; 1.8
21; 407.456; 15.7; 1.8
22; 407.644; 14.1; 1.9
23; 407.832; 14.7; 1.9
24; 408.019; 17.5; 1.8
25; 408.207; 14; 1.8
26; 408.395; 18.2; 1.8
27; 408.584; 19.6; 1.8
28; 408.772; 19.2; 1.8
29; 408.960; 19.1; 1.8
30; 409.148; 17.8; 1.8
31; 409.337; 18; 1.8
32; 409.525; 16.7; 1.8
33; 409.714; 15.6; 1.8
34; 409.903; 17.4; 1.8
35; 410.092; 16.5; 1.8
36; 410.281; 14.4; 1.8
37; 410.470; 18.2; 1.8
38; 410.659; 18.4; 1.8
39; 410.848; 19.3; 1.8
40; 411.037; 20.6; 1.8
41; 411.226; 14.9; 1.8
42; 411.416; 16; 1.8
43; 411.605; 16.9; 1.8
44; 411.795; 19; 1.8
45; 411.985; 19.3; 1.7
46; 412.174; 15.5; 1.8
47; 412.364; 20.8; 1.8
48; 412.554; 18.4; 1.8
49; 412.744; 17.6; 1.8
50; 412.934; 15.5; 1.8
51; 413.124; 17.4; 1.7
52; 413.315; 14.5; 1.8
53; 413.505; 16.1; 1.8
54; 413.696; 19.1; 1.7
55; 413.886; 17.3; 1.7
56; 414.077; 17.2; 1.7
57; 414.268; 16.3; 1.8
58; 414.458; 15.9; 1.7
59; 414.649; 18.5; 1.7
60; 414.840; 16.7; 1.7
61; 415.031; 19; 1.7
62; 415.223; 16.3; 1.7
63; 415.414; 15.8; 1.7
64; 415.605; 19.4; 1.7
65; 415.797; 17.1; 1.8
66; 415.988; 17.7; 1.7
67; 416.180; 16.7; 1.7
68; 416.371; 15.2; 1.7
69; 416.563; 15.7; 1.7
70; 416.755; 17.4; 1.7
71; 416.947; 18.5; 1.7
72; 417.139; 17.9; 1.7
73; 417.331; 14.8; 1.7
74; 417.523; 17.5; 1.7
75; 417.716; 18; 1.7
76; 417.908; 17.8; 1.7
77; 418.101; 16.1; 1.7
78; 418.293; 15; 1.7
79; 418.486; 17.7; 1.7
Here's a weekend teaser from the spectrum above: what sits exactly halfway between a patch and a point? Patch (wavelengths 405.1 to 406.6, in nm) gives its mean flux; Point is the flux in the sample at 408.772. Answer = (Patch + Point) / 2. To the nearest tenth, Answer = 19.0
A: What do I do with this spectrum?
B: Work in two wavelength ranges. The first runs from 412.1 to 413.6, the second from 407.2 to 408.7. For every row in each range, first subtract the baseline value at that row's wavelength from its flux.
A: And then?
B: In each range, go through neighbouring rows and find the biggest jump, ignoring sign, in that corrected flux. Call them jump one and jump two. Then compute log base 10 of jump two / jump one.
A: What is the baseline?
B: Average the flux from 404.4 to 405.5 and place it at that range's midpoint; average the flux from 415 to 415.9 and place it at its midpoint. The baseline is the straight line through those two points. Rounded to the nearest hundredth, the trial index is -0.10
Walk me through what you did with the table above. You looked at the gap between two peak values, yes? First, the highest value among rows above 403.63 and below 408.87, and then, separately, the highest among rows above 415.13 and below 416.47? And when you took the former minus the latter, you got 1.8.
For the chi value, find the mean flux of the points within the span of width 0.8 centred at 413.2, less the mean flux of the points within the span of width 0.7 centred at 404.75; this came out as -0.2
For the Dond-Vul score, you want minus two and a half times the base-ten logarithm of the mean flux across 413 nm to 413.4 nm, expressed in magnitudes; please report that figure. -3.01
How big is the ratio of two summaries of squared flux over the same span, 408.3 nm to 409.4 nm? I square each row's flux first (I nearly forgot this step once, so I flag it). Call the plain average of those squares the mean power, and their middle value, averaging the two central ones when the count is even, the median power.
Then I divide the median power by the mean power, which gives 1.00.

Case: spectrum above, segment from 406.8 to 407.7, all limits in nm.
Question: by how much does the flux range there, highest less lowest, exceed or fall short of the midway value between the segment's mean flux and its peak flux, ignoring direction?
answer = 12.5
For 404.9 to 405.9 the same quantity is 16.0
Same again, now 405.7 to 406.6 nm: 15.9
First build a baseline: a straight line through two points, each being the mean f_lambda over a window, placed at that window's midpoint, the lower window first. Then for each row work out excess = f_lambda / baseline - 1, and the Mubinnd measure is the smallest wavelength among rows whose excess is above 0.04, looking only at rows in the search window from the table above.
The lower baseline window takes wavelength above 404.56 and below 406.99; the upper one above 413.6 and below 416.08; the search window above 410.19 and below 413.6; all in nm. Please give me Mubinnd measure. 410.659 nm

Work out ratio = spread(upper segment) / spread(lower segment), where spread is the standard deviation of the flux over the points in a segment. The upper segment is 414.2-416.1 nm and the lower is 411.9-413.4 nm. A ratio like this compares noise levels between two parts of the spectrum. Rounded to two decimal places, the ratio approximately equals 0.62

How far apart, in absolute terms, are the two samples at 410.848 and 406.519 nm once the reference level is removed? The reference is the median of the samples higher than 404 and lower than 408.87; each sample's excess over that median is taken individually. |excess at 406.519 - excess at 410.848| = 1.7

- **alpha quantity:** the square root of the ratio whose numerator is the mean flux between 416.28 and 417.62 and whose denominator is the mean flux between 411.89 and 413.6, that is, 0.98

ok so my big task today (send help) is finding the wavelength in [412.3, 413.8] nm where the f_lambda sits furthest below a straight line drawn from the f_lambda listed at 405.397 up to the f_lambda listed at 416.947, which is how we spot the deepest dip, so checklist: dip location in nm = 413.315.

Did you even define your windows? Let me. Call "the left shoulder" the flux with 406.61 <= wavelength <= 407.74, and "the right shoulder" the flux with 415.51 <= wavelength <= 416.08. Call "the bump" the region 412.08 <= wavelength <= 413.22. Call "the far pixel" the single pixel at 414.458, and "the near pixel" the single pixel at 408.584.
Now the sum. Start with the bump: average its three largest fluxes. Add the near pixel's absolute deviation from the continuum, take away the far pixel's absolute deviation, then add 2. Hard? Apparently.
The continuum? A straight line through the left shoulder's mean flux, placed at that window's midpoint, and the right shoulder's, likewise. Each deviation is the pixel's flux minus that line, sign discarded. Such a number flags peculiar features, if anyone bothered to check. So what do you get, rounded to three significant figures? 22.1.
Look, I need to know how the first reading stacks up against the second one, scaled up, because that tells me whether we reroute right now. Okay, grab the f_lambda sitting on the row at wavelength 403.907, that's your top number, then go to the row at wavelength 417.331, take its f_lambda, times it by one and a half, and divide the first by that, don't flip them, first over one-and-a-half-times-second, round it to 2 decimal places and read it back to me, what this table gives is 0.84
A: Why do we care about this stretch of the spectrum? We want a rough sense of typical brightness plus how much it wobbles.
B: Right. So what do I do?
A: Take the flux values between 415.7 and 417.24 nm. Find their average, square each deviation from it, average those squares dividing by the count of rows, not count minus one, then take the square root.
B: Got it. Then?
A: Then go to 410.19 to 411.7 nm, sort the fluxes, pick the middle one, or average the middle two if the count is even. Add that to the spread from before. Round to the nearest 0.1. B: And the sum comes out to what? 18.6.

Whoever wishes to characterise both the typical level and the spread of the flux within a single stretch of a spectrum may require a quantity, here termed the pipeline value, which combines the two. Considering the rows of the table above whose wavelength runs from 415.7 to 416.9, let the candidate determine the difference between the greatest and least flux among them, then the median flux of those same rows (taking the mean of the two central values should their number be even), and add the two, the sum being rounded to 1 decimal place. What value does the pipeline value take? 19.4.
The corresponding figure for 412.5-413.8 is 22.0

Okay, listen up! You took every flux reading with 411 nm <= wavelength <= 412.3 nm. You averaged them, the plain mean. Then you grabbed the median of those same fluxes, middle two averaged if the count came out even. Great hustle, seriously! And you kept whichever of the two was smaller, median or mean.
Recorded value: 16.9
